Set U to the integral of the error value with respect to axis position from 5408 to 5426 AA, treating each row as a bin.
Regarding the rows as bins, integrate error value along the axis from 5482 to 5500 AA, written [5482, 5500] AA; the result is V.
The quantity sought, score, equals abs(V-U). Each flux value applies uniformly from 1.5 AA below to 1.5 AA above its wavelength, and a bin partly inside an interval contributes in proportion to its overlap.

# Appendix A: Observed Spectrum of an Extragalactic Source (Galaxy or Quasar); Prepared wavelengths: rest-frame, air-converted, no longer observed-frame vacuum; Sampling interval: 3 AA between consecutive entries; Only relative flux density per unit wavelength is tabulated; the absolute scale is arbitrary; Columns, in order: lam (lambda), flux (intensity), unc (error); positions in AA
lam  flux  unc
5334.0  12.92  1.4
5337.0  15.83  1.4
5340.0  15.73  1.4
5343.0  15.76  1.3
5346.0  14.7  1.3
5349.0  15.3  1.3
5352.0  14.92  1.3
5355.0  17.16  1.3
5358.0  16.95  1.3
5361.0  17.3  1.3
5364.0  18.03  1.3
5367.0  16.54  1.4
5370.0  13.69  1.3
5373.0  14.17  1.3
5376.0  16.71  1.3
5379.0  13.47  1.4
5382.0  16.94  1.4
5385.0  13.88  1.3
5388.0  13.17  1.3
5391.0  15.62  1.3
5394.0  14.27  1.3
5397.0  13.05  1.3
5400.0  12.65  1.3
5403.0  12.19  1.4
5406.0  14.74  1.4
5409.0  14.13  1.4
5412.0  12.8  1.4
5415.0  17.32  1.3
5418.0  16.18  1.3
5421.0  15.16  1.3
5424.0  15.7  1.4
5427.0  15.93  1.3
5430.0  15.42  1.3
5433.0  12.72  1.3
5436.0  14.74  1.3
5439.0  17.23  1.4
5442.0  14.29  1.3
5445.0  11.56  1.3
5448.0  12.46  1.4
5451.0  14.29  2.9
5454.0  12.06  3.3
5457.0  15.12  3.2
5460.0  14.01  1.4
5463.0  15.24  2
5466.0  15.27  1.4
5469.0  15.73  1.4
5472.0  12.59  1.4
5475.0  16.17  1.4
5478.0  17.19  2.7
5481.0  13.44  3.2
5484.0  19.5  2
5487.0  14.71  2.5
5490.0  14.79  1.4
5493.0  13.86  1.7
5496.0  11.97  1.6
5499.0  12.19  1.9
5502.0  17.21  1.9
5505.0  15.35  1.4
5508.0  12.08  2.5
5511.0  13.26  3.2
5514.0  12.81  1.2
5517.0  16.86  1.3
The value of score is 9.7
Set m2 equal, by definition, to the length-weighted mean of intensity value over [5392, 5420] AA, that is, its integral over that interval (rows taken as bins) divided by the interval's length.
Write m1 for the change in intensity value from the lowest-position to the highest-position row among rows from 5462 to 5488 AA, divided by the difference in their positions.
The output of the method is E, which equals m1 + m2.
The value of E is 14.2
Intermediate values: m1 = -0.022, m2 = 14.2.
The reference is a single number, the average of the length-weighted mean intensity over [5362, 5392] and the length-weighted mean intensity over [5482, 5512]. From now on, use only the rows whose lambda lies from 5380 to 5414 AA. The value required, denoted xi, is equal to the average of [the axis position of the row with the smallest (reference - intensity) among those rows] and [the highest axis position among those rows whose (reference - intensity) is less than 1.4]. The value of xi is 5395.5 AA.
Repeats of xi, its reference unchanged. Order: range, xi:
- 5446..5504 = 5493.0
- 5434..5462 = 5449.5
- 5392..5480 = 5446.5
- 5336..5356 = 5355.0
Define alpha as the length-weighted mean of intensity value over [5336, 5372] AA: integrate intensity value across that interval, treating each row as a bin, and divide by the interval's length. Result 16.0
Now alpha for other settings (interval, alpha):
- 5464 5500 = 14.8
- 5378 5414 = 14.0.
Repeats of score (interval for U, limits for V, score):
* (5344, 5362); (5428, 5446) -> 0.3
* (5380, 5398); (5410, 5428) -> 0.3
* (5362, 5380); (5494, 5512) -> 12.8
